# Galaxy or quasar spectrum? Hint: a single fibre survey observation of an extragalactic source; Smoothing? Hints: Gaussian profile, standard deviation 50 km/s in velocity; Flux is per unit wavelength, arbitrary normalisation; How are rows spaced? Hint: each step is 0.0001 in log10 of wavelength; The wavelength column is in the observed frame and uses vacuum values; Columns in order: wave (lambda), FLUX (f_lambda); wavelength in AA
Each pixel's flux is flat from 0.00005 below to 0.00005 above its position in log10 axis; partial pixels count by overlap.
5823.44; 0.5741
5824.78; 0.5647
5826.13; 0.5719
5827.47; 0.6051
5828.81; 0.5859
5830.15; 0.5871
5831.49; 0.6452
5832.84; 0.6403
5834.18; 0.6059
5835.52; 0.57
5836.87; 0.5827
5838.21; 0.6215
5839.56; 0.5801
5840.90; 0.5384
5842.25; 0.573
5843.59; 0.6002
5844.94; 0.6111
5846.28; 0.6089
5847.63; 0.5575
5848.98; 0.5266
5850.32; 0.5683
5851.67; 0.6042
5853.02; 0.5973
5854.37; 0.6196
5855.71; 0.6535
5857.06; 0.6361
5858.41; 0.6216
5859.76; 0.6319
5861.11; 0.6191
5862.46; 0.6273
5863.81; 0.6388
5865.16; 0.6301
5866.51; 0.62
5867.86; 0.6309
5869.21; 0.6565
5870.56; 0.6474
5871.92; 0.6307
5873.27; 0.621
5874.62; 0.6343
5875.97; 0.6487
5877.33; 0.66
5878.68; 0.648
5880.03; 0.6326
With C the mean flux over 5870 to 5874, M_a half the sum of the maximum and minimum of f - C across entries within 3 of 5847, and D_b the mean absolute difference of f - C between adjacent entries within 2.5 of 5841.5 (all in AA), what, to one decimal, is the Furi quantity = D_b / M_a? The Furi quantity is -0.5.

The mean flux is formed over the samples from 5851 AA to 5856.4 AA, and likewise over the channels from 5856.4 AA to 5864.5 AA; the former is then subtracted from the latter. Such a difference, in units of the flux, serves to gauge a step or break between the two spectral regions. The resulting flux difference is 0.010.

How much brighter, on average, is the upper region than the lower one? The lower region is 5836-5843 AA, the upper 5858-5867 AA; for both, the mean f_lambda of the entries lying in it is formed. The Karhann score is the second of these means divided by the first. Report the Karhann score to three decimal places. 1.083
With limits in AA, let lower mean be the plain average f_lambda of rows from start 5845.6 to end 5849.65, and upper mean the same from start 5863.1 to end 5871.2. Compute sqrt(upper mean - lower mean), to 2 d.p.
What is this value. 0.27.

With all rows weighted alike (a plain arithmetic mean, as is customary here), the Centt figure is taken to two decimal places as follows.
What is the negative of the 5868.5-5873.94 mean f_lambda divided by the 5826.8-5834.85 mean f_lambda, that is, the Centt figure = -1.04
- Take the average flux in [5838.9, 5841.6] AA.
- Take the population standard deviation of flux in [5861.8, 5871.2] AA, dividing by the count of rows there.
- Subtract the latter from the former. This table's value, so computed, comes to 0.548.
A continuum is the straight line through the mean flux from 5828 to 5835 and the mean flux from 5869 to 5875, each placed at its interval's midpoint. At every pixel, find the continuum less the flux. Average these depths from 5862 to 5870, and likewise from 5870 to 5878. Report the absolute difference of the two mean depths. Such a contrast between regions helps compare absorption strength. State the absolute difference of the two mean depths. 0.001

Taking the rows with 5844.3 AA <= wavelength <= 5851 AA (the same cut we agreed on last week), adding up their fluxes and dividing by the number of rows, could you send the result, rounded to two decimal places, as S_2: 0.57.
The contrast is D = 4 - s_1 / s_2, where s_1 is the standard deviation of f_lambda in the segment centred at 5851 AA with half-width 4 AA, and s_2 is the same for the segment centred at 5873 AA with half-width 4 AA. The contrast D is 1.41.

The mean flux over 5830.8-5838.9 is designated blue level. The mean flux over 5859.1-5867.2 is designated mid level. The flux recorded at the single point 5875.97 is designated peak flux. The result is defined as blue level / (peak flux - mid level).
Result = 29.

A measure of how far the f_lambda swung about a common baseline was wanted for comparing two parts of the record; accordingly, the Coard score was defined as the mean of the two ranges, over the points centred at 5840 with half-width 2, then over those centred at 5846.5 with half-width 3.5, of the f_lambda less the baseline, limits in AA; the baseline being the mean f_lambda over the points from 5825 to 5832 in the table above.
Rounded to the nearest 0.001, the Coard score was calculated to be 0.084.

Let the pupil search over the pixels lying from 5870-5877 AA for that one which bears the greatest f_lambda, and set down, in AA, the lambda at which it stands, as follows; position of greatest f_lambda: 5875.97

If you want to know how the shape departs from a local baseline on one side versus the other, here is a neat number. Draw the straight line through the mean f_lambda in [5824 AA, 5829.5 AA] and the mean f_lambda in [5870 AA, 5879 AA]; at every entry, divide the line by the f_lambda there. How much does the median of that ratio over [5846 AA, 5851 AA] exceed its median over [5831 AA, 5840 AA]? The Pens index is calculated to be 0.11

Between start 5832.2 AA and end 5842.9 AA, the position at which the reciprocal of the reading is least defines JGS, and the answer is 5832.84 AA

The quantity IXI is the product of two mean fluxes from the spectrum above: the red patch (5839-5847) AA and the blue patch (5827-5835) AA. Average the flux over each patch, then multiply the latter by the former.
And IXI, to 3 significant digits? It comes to 0.358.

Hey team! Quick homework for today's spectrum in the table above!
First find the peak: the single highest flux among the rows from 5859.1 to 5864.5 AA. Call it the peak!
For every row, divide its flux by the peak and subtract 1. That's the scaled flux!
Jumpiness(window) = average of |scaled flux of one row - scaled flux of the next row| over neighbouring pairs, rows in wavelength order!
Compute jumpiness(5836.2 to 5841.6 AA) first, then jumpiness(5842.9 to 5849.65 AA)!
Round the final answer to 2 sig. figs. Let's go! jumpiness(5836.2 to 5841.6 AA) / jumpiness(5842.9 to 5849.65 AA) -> 1.7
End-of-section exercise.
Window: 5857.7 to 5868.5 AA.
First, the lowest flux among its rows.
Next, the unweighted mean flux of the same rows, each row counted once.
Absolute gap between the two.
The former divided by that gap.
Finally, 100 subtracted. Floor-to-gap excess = -26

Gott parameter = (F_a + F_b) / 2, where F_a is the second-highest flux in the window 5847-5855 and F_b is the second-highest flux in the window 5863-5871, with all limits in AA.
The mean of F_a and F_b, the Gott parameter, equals 0.626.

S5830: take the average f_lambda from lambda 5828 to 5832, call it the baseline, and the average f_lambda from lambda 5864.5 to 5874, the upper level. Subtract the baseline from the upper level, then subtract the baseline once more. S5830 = -0.58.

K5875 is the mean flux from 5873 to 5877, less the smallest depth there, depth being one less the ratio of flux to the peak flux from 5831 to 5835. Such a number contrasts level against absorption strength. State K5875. 0.64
